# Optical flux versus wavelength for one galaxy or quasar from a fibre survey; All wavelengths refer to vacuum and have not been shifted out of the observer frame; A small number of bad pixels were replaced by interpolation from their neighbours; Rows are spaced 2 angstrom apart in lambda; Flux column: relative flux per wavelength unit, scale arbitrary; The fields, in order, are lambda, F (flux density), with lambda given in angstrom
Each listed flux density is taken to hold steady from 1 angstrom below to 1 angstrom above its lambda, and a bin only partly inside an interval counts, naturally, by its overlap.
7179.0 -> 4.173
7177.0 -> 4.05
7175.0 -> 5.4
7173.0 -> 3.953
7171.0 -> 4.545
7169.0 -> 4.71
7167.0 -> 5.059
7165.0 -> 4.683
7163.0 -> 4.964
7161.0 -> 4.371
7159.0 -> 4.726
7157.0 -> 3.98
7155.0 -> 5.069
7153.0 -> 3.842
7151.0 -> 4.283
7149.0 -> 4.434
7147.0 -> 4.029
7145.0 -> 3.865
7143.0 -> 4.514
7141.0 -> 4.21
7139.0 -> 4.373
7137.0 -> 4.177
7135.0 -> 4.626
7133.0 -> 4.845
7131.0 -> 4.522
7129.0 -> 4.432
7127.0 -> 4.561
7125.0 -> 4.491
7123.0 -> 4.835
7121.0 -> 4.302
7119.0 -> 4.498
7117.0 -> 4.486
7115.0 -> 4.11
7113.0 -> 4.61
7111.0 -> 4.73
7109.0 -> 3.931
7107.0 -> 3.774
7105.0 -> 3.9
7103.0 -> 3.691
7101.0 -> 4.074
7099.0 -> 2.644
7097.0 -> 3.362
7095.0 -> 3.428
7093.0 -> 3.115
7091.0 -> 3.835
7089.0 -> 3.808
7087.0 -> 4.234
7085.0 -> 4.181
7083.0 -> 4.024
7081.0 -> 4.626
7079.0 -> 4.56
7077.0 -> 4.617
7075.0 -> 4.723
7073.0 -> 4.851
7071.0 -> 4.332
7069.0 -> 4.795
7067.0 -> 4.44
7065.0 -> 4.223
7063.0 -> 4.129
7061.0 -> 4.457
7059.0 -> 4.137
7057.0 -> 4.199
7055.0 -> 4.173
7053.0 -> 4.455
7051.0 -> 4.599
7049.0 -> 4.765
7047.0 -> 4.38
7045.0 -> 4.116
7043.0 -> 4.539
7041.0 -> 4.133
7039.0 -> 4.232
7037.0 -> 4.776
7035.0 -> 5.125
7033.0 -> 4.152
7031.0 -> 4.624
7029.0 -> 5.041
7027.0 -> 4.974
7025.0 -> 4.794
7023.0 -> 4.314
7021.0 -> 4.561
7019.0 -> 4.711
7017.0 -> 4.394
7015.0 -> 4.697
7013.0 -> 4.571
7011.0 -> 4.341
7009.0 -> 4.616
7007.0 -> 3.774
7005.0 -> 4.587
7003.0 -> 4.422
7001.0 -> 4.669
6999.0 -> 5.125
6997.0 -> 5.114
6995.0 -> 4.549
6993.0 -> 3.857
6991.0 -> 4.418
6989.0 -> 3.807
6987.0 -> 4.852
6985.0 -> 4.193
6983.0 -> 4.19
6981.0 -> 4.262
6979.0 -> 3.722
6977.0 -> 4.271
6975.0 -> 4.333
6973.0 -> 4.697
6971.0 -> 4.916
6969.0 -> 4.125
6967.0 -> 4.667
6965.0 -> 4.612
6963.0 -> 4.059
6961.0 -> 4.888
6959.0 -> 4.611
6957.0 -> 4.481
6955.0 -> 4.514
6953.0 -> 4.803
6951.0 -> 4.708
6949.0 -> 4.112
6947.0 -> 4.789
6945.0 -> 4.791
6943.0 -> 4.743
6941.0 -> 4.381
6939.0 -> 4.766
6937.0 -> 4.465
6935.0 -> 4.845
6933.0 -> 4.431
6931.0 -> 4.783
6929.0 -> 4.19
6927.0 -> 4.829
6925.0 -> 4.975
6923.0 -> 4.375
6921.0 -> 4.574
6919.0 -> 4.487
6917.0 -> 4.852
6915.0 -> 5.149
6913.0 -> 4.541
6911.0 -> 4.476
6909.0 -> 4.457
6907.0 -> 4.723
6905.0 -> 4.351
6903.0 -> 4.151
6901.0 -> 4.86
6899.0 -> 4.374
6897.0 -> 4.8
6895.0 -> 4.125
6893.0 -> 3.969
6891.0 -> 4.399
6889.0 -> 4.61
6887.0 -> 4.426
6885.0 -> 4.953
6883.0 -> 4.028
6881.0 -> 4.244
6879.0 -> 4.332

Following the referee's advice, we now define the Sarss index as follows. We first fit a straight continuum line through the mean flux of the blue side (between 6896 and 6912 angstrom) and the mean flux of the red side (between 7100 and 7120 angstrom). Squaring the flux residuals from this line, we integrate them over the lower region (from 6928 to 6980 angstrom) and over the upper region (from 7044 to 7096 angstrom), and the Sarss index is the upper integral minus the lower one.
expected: 3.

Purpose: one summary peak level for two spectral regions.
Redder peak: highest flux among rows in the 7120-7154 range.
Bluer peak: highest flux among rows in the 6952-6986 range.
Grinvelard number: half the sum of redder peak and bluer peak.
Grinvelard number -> 4.88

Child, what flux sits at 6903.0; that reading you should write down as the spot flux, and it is 4.151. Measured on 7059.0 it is 4.137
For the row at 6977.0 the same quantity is 4.271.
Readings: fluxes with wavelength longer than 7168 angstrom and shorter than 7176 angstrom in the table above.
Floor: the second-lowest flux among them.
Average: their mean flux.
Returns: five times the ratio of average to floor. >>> 5.12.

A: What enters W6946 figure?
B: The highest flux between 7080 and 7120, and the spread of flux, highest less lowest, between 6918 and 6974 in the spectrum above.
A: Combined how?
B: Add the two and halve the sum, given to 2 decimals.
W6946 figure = 2.82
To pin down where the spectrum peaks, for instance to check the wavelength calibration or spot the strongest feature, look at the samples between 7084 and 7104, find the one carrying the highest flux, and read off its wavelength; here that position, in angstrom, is 7087.0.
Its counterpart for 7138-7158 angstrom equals 7155.0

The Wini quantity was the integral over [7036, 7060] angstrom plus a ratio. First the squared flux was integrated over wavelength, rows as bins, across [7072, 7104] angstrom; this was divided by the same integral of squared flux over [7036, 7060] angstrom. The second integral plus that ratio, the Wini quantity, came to 462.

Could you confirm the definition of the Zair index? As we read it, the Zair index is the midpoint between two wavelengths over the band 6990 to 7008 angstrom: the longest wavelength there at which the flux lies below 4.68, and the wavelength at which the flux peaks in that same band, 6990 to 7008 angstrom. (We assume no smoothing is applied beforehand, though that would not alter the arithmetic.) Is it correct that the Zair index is 7003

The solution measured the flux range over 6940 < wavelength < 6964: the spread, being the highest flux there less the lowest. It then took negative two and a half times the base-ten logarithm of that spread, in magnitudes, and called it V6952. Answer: 0.20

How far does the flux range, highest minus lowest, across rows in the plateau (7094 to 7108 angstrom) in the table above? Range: 1.43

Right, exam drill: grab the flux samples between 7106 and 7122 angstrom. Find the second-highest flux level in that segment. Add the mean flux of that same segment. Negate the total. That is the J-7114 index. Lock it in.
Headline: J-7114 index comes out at -8.9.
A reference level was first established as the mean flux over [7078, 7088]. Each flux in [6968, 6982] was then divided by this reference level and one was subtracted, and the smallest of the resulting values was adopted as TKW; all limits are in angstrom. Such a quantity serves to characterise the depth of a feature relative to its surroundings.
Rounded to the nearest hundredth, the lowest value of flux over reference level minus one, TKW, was -0.14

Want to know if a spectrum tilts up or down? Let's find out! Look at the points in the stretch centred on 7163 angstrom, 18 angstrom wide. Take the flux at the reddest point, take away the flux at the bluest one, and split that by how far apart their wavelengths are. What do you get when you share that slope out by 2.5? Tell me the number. -0.013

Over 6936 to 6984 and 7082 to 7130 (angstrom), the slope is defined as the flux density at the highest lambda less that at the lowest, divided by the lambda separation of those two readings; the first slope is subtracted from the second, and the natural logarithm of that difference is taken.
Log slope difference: -4.2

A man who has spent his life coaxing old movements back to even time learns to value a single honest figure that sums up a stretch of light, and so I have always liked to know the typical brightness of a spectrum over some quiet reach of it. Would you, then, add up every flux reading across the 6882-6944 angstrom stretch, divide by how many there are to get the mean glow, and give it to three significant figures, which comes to 4.55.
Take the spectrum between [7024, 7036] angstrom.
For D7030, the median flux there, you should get 4.88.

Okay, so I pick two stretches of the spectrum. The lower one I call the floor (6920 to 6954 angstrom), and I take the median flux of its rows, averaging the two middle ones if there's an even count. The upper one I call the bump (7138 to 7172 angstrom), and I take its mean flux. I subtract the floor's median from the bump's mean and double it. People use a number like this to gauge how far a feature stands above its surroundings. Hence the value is -0.59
